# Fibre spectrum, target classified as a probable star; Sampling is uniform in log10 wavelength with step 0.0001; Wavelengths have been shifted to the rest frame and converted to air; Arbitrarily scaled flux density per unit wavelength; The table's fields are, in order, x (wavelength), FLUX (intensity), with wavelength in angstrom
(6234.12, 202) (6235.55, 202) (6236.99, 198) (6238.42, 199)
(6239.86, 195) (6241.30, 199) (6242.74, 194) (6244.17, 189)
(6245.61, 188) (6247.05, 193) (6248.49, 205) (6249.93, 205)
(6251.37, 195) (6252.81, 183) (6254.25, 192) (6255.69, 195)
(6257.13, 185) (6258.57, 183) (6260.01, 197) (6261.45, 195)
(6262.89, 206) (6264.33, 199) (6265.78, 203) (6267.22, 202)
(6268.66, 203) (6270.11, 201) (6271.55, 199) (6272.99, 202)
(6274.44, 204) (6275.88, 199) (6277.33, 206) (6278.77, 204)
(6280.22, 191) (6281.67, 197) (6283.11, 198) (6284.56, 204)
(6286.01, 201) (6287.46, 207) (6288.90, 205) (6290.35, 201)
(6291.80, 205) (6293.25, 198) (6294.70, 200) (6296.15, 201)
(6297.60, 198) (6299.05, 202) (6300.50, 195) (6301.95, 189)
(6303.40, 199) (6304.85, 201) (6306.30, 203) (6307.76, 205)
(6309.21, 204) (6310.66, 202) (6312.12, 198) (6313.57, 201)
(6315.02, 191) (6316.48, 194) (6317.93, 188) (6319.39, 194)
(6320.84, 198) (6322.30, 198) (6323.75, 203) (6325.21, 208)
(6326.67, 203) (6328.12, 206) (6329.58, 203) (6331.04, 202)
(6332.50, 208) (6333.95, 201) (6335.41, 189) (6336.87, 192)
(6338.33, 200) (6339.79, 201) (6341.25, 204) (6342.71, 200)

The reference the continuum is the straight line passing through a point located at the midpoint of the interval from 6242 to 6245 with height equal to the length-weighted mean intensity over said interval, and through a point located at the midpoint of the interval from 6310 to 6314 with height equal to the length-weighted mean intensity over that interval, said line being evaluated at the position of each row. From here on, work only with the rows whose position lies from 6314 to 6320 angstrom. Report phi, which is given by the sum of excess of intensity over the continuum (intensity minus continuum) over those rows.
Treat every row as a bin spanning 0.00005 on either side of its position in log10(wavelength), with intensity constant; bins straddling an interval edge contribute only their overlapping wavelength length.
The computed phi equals -36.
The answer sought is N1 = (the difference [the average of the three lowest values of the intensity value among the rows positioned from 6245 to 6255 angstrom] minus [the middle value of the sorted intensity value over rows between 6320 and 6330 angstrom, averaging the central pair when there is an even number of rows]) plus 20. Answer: 5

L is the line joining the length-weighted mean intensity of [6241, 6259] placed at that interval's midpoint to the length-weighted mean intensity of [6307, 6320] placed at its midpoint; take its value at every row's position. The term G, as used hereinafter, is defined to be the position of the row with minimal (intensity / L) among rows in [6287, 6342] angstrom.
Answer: 6335.41 angstrom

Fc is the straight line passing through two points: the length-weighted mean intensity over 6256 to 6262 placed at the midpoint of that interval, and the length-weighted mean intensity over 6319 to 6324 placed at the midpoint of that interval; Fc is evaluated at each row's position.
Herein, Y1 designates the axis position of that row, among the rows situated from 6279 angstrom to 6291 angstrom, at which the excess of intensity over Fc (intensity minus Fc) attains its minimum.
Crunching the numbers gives 6280.22 angstrom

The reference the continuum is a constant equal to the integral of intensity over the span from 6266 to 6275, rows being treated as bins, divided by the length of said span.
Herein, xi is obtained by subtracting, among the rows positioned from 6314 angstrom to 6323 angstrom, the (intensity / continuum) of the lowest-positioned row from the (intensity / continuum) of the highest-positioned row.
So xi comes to 0.035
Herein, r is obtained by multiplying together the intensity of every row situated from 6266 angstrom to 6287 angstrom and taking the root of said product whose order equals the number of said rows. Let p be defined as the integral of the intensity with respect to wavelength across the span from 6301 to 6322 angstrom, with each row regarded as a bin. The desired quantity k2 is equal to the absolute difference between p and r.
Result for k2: 3949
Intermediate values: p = 4150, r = 200.8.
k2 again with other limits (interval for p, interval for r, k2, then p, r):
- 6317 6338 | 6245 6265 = 3995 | 4189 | 194.2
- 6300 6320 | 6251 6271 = 3754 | 3949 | 195.5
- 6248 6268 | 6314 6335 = 3721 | 3921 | 199.7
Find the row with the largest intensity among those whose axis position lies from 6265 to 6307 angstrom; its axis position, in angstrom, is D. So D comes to 6287.46 angstrom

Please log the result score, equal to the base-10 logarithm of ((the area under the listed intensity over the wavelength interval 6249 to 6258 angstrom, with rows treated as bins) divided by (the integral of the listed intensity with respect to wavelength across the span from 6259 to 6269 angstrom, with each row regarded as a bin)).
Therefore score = -0.1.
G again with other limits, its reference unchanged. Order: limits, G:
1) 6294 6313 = 6301.95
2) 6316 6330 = 6317.93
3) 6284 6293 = 6290.35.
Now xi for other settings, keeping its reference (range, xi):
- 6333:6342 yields 0.015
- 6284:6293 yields 0.005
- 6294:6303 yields -0.054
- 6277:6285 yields -0.010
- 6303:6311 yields 0.015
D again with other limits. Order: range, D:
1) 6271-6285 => 6277.33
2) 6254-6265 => 6262.89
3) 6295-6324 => 6307.76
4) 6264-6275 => 6274.44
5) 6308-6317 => 6309.21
